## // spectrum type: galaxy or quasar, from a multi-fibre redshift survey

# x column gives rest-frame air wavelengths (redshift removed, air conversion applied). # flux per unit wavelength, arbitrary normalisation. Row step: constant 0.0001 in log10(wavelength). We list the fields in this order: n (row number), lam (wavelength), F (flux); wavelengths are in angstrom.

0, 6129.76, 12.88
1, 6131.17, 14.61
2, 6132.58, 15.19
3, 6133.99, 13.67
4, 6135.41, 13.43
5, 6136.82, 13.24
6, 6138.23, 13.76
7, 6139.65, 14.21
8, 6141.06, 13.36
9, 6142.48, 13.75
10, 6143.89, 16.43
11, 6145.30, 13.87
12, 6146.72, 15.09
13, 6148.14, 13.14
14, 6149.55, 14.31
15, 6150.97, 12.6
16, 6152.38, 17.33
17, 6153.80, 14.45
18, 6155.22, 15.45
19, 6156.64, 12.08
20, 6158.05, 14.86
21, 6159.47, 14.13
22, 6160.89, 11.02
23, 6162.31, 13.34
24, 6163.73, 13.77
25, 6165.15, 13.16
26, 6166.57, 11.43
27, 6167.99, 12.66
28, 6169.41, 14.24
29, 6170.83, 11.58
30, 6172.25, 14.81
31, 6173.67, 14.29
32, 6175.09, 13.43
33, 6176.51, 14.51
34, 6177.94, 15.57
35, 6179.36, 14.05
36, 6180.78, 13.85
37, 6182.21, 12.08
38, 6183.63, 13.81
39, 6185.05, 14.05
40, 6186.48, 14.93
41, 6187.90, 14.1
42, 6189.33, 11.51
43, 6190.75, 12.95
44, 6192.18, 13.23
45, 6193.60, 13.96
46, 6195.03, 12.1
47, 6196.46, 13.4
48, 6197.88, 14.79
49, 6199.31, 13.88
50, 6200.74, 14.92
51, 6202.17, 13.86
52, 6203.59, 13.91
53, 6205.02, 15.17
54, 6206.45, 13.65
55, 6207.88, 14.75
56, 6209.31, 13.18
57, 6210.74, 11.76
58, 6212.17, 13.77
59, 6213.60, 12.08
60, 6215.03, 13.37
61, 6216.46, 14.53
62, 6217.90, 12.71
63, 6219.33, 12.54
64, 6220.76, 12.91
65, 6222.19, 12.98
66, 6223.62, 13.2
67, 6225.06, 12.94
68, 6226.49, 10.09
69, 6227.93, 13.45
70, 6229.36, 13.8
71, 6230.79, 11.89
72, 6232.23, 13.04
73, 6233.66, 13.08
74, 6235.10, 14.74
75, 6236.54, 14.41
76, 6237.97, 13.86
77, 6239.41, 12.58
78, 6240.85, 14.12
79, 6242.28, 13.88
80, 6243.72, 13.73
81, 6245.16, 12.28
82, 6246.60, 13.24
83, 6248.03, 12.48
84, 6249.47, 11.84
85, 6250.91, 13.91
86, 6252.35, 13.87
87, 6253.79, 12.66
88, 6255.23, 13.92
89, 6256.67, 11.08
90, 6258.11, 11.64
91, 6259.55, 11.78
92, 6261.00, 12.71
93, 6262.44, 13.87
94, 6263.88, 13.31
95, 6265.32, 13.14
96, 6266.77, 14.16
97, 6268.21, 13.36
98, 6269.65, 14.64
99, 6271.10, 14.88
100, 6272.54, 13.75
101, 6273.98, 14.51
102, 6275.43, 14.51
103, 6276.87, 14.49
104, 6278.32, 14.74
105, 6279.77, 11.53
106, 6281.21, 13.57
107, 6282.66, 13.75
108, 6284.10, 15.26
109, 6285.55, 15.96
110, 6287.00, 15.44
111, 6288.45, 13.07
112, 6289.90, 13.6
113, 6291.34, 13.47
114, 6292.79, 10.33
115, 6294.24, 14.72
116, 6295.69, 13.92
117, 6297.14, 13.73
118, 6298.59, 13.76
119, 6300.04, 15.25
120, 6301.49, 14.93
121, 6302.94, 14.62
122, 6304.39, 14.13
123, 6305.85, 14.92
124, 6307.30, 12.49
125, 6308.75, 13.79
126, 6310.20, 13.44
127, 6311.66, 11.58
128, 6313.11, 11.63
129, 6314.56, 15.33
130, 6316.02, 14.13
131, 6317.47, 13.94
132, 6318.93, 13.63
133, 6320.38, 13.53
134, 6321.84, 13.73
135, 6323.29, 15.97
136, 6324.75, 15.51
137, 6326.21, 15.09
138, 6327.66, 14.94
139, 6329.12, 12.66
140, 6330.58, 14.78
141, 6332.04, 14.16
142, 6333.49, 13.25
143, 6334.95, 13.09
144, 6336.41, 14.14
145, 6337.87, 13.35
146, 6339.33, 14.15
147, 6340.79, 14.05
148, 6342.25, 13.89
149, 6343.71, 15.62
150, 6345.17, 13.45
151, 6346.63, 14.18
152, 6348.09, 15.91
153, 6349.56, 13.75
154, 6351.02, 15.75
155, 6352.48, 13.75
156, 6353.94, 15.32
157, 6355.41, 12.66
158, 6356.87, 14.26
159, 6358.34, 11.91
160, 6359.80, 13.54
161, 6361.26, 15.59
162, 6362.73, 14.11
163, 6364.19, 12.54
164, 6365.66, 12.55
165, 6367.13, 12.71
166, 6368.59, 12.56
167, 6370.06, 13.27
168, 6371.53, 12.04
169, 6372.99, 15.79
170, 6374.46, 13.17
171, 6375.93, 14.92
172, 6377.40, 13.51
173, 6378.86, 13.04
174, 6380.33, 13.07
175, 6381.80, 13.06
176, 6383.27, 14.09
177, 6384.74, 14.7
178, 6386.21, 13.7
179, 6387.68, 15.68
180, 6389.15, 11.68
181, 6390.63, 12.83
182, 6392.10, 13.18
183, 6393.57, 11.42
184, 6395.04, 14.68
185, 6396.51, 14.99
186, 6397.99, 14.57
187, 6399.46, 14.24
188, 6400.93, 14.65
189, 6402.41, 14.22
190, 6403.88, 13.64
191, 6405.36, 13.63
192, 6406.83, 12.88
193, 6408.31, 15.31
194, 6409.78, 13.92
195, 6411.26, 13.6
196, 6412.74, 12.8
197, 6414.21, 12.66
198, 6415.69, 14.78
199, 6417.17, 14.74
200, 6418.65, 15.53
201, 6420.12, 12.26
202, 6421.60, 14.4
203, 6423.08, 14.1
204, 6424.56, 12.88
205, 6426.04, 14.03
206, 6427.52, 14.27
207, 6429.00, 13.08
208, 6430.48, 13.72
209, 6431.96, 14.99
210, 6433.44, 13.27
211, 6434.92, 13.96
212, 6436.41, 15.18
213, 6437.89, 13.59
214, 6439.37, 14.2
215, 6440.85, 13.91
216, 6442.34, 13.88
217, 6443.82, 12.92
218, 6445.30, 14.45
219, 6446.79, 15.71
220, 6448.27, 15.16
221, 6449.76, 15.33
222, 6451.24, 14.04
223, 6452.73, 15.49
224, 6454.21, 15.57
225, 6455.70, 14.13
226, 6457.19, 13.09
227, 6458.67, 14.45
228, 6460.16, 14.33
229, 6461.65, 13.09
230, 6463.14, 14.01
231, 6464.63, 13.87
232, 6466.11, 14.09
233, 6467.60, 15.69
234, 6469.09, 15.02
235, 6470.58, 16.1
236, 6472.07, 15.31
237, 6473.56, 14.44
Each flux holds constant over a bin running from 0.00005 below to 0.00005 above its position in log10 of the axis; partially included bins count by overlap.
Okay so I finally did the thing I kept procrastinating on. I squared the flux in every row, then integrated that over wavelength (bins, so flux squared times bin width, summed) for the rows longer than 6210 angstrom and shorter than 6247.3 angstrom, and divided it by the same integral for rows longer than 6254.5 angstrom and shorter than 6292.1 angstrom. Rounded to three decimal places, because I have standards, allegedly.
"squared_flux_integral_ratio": 0.908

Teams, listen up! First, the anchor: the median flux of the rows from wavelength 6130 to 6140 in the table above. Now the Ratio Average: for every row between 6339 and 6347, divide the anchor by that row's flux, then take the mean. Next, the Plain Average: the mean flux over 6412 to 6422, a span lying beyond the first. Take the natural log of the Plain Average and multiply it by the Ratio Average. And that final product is 2.55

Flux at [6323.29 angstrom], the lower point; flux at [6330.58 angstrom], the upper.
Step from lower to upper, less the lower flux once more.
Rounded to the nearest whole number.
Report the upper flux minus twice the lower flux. -17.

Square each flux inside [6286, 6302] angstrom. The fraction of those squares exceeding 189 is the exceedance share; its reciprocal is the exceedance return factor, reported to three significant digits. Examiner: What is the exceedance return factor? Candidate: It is 1.83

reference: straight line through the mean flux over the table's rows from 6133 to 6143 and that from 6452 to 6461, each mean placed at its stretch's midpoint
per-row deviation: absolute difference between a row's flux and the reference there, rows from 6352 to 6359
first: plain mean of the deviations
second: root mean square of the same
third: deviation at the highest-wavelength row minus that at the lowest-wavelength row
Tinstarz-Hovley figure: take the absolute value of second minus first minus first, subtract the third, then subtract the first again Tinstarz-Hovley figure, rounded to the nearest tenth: -2.1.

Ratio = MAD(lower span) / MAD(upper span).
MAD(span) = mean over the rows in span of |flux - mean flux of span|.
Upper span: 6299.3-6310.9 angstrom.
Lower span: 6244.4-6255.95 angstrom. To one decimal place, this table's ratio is 1.0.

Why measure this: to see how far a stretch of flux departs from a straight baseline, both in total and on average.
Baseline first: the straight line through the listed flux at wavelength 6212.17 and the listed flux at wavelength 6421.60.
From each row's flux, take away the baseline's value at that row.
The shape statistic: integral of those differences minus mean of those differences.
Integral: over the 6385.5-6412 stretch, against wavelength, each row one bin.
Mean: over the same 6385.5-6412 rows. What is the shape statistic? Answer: -13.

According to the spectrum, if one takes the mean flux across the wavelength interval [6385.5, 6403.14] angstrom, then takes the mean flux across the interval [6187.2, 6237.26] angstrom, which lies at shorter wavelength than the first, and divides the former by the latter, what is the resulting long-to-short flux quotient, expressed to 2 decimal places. 1.04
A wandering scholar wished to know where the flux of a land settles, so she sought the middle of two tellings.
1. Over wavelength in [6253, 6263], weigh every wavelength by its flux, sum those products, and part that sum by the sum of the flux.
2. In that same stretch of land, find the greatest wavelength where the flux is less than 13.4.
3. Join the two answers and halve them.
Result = 6259.6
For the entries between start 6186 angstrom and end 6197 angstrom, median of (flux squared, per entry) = 177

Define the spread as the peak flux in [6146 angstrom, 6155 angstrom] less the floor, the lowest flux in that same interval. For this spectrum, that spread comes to 4.7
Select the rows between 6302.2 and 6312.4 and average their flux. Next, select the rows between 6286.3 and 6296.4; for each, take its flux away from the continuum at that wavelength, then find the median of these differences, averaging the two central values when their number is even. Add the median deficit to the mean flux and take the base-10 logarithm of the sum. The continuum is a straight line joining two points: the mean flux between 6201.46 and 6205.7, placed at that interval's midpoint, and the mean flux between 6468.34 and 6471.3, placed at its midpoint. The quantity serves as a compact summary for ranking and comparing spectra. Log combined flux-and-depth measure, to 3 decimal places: 1.167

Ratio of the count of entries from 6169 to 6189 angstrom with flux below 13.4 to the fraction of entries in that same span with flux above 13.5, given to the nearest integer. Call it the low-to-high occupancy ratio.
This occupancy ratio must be 3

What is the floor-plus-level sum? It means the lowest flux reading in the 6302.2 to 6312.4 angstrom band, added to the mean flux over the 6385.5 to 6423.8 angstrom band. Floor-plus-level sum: 25.4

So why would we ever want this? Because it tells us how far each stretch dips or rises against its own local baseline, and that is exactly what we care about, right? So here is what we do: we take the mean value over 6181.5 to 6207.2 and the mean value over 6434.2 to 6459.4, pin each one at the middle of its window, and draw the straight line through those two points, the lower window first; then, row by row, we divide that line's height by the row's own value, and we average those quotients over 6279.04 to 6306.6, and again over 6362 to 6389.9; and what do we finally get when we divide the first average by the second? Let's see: 0.95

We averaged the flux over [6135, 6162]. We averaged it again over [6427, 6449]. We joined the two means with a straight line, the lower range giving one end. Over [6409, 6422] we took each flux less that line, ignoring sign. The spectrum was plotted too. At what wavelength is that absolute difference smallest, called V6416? 6409.78 angstrom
